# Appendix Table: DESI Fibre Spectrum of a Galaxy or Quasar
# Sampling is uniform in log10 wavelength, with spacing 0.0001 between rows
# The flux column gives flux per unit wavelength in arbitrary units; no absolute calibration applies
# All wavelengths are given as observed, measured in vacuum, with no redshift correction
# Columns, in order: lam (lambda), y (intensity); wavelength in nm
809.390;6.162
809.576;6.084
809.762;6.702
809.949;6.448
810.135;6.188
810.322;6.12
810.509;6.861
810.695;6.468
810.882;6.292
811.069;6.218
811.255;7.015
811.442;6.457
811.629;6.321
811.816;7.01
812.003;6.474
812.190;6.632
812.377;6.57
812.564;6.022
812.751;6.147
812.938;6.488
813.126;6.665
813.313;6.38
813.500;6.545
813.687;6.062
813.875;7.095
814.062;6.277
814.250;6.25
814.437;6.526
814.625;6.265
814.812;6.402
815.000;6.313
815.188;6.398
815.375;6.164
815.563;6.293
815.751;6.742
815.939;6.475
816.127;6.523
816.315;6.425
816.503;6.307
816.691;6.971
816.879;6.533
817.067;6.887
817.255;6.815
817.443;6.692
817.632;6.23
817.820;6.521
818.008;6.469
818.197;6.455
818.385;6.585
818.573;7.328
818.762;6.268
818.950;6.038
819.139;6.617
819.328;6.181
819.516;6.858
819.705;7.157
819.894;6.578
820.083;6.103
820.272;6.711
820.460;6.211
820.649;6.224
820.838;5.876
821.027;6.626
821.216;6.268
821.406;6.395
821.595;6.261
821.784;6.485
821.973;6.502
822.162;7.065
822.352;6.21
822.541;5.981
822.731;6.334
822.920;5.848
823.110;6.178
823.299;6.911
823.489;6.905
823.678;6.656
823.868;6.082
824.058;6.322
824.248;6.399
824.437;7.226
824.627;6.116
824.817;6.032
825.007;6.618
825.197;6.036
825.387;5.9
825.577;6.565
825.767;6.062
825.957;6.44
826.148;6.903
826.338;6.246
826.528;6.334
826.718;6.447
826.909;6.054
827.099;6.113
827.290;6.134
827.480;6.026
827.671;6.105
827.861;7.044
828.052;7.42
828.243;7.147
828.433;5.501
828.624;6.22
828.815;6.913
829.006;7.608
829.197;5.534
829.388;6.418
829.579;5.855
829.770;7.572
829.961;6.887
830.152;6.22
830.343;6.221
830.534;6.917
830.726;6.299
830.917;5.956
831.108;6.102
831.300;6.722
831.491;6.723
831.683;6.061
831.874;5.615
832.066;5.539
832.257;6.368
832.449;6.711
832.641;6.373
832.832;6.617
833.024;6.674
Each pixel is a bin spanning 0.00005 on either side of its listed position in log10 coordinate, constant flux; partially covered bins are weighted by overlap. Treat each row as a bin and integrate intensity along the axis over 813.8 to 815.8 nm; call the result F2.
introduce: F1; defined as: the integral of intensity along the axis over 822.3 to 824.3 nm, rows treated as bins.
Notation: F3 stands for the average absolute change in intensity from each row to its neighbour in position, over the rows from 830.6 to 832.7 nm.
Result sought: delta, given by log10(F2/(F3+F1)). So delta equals -0.008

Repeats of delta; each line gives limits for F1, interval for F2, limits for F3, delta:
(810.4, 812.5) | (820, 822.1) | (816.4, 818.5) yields -0.023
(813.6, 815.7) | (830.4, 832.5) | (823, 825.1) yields -0.022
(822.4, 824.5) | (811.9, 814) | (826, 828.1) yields -0.007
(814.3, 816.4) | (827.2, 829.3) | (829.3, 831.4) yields -0.012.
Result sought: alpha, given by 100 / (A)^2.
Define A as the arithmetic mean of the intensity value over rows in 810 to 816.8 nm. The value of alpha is 2.400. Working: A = 6.45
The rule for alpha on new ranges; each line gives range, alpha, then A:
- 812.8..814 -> 2.339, 6.54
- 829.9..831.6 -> 2.404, 6.45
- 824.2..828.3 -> 2.422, 6.43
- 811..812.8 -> 2.377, 6.49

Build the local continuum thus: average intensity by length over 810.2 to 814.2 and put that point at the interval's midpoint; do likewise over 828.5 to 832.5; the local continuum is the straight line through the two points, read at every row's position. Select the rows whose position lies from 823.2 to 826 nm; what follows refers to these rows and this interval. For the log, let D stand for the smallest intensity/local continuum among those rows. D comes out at 0.920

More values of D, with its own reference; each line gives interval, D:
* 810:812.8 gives 0.930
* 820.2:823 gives 0.910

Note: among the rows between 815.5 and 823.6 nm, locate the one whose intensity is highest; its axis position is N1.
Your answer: 818.573 nm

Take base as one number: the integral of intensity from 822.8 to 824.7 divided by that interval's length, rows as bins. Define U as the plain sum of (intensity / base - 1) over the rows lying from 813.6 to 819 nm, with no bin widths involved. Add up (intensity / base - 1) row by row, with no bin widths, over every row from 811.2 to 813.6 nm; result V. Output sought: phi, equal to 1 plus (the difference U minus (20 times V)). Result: -1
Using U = 0.11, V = 0.10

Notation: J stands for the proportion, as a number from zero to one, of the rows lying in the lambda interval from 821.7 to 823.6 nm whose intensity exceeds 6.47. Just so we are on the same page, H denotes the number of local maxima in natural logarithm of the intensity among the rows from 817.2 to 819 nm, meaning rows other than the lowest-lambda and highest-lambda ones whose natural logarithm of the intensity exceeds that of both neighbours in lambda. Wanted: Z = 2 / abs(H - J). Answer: 1.3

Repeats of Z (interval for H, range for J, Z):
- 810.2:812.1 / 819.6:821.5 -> 0.8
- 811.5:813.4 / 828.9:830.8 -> 0.8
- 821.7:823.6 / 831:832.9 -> 0.8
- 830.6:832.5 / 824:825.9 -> 2.9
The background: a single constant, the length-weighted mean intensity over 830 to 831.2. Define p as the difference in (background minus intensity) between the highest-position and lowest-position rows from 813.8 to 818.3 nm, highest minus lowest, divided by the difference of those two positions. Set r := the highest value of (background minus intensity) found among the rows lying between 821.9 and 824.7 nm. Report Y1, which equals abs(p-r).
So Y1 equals 0.3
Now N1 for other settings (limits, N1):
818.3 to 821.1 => 818.573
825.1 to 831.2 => 829.006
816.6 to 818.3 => 816.691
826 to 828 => 827.861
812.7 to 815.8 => 813.875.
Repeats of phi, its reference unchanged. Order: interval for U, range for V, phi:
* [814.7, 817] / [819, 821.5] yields 2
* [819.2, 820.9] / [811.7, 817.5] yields -2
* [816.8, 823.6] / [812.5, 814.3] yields 3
